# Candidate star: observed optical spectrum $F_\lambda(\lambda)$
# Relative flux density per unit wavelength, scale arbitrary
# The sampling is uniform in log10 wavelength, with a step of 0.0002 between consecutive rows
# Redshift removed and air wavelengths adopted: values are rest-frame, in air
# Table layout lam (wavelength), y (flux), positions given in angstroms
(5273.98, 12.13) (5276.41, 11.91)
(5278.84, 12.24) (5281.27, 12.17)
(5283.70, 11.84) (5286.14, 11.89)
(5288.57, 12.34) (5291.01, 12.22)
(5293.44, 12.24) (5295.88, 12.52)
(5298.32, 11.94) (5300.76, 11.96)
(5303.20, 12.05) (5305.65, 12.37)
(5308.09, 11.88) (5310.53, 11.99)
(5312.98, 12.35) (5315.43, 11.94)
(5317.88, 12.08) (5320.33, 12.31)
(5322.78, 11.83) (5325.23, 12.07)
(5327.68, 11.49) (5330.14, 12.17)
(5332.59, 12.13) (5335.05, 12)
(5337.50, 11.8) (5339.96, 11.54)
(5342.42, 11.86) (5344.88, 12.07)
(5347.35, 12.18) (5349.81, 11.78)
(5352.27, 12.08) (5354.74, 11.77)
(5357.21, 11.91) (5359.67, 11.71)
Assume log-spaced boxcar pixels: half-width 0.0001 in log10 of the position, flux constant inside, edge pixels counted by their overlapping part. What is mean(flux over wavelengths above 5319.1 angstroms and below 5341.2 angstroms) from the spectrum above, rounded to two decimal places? 11.93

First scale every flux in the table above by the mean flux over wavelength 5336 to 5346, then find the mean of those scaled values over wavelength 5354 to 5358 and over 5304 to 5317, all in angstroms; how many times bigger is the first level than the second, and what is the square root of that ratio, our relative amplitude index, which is 0.989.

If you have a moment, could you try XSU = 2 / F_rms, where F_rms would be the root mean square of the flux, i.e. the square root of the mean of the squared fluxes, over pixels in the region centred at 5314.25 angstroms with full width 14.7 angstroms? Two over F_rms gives 0.165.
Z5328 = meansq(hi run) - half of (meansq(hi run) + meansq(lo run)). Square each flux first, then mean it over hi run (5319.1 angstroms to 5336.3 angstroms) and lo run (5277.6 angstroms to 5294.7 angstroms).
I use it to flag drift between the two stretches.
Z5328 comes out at -1.60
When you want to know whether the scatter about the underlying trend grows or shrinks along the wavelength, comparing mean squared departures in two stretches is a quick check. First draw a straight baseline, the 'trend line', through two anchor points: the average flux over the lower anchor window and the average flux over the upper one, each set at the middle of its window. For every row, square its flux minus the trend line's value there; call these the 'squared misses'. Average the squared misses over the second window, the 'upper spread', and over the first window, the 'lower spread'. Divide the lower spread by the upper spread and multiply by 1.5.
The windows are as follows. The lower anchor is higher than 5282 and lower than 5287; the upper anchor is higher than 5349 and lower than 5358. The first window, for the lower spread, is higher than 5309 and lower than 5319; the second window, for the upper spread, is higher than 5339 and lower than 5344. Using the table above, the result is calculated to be 1.8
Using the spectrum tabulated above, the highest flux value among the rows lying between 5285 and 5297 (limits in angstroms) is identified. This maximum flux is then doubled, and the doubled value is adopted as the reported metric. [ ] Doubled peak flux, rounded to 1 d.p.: 25.0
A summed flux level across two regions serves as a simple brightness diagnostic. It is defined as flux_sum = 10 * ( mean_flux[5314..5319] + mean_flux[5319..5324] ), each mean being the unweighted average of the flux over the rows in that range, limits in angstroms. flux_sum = 240.8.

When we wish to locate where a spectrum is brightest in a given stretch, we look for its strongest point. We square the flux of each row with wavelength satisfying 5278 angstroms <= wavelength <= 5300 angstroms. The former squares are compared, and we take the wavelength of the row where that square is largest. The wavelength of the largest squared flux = 5295.88 angstroms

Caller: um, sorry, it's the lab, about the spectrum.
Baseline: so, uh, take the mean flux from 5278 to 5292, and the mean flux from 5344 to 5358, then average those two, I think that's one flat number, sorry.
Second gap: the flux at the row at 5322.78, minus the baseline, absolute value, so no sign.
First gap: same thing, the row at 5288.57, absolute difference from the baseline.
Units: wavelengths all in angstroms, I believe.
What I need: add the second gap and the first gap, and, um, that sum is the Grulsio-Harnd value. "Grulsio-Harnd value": 0.51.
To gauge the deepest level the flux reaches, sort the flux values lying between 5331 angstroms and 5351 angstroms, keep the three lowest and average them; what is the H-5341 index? 11.71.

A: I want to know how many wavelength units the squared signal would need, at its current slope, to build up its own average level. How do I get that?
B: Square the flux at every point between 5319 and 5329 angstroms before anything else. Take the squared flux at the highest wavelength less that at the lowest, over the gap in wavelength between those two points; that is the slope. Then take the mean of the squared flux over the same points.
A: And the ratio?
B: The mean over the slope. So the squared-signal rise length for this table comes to -54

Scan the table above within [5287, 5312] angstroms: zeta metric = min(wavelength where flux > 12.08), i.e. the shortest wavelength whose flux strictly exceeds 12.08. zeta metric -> 5288.57 angstroms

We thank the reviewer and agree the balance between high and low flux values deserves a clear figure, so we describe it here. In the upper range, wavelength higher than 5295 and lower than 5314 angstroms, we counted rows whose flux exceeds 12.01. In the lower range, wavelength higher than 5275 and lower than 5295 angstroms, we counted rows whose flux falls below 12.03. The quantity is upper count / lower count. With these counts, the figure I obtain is 1.33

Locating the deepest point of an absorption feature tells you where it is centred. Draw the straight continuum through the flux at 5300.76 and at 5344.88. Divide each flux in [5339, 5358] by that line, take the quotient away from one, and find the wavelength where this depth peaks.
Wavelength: 5339.96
